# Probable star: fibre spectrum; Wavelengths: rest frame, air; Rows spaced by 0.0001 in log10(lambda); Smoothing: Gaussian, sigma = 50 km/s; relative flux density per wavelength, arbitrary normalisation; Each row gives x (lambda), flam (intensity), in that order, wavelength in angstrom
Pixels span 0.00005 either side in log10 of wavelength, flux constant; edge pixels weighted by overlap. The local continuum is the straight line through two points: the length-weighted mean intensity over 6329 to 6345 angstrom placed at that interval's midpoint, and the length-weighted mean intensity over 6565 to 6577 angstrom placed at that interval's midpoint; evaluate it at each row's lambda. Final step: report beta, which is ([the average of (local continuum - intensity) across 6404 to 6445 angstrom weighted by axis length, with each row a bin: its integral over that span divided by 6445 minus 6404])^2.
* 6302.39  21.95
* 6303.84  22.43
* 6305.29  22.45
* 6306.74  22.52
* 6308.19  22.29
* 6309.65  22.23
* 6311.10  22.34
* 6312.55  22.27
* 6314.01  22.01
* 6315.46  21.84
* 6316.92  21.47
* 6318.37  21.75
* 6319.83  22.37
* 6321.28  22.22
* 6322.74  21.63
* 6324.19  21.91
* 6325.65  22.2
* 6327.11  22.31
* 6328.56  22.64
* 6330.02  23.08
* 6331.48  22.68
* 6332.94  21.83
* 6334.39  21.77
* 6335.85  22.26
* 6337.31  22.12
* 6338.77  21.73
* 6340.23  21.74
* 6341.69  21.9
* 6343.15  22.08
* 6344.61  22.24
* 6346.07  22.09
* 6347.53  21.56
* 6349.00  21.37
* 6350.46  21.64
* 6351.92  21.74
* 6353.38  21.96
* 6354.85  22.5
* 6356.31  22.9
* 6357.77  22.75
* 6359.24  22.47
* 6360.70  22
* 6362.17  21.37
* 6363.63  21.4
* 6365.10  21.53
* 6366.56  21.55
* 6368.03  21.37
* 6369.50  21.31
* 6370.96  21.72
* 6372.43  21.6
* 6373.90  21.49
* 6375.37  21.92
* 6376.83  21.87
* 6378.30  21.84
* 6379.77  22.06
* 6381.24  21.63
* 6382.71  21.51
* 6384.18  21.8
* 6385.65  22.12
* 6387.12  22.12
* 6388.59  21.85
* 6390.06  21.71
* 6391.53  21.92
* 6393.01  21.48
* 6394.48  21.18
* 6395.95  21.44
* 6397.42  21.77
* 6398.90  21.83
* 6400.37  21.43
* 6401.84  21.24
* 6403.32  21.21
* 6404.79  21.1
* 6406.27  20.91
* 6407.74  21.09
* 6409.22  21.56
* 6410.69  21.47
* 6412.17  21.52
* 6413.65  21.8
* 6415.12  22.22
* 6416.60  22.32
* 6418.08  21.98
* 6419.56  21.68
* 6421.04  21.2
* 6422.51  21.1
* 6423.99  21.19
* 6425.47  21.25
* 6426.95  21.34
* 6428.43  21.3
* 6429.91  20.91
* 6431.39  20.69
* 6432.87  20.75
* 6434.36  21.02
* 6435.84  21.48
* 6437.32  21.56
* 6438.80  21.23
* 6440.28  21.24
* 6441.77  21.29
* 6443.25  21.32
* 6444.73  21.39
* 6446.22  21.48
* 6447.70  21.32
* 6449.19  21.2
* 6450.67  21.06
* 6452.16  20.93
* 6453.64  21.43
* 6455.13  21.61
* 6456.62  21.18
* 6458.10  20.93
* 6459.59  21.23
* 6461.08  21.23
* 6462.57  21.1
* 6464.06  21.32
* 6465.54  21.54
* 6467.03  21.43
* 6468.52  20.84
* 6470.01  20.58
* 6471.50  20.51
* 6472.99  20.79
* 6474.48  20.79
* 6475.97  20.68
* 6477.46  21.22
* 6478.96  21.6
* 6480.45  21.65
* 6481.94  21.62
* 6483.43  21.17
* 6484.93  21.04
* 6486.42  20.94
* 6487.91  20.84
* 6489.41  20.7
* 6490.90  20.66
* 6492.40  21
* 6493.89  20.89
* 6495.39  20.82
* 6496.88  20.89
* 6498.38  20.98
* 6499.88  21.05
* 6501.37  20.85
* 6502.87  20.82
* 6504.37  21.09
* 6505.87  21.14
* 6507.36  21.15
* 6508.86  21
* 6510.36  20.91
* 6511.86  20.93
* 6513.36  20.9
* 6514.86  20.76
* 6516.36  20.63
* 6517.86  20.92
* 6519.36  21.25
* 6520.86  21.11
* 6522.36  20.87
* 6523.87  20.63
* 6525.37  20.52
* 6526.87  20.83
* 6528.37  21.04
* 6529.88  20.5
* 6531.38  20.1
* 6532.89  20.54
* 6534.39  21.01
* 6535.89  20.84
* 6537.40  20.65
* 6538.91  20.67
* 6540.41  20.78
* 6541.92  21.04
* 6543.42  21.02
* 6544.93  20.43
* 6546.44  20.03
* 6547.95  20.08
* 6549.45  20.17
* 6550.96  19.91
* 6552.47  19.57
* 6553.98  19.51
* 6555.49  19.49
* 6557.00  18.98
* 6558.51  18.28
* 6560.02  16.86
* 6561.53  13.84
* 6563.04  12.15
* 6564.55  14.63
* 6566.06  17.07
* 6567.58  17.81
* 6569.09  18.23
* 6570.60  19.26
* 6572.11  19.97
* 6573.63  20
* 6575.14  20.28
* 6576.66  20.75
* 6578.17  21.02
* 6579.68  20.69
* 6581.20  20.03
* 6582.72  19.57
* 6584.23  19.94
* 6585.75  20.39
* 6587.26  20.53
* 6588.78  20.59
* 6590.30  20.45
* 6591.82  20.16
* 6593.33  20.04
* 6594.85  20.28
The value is 0.2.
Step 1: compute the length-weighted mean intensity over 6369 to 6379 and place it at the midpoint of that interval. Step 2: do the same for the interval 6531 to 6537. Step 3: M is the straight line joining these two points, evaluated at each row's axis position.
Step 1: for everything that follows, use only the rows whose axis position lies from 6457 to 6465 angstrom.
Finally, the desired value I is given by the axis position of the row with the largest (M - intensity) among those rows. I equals 6458.10 angstrom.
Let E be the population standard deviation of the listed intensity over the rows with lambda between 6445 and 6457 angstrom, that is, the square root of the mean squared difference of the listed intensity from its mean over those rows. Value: 0.21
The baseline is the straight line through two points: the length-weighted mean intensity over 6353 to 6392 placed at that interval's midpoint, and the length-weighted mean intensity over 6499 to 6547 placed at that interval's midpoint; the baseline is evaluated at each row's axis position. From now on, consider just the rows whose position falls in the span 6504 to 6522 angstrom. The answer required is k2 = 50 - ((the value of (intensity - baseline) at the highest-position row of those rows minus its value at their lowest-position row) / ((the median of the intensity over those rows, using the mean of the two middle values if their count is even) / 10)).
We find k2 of 49.94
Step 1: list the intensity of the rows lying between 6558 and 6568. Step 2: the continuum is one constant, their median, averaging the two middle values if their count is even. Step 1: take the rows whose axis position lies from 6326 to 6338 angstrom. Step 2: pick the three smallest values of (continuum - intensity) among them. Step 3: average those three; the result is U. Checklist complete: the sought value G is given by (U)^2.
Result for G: 35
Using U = -5.9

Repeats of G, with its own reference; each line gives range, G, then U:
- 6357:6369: 31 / -5.5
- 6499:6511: 18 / -4.3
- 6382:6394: 27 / -5.2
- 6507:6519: 17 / -4.2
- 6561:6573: 5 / -2.3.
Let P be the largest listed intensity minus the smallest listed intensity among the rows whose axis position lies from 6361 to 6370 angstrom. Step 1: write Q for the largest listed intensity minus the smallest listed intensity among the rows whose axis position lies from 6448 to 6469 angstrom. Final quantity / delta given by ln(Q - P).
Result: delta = -0.63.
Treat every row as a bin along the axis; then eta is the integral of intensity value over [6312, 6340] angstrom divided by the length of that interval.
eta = 22.1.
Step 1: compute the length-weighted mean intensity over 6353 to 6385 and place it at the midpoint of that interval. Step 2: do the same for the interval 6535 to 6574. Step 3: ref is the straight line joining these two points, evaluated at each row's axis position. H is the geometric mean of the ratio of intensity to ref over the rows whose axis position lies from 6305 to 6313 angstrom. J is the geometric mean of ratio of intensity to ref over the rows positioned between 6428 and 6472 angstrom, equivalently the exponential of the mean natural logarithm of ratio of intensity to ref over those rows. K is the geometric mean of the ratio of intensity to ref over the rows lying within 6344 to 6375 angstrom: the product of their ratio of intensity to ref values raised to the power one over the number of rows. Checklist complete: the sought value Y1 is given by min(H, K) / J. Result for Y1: 0.95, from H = 0.980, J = 1.030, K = 0.99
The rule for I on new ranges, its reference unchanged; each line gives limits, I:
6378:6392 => 6382.71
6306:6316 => 6315.46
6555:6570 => 6563.04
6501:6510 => 6502.87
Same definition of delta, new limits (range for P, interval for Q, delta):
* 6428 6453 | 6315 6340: -0.30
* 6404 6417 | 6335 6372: -1.71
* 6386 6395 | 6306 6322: -2.21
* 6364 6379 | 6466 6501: -0.63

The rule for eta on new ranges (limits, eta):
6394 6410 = 21.4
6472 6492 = 21.0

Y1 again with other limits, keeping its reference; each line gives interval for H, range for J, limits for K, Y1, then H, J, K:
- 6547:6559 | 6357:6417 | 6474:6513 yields 1.03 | 1.031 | 1.005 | 1.06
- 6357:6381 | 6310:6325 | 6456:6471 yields 1.03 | 0.996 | 0.970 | 1.04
